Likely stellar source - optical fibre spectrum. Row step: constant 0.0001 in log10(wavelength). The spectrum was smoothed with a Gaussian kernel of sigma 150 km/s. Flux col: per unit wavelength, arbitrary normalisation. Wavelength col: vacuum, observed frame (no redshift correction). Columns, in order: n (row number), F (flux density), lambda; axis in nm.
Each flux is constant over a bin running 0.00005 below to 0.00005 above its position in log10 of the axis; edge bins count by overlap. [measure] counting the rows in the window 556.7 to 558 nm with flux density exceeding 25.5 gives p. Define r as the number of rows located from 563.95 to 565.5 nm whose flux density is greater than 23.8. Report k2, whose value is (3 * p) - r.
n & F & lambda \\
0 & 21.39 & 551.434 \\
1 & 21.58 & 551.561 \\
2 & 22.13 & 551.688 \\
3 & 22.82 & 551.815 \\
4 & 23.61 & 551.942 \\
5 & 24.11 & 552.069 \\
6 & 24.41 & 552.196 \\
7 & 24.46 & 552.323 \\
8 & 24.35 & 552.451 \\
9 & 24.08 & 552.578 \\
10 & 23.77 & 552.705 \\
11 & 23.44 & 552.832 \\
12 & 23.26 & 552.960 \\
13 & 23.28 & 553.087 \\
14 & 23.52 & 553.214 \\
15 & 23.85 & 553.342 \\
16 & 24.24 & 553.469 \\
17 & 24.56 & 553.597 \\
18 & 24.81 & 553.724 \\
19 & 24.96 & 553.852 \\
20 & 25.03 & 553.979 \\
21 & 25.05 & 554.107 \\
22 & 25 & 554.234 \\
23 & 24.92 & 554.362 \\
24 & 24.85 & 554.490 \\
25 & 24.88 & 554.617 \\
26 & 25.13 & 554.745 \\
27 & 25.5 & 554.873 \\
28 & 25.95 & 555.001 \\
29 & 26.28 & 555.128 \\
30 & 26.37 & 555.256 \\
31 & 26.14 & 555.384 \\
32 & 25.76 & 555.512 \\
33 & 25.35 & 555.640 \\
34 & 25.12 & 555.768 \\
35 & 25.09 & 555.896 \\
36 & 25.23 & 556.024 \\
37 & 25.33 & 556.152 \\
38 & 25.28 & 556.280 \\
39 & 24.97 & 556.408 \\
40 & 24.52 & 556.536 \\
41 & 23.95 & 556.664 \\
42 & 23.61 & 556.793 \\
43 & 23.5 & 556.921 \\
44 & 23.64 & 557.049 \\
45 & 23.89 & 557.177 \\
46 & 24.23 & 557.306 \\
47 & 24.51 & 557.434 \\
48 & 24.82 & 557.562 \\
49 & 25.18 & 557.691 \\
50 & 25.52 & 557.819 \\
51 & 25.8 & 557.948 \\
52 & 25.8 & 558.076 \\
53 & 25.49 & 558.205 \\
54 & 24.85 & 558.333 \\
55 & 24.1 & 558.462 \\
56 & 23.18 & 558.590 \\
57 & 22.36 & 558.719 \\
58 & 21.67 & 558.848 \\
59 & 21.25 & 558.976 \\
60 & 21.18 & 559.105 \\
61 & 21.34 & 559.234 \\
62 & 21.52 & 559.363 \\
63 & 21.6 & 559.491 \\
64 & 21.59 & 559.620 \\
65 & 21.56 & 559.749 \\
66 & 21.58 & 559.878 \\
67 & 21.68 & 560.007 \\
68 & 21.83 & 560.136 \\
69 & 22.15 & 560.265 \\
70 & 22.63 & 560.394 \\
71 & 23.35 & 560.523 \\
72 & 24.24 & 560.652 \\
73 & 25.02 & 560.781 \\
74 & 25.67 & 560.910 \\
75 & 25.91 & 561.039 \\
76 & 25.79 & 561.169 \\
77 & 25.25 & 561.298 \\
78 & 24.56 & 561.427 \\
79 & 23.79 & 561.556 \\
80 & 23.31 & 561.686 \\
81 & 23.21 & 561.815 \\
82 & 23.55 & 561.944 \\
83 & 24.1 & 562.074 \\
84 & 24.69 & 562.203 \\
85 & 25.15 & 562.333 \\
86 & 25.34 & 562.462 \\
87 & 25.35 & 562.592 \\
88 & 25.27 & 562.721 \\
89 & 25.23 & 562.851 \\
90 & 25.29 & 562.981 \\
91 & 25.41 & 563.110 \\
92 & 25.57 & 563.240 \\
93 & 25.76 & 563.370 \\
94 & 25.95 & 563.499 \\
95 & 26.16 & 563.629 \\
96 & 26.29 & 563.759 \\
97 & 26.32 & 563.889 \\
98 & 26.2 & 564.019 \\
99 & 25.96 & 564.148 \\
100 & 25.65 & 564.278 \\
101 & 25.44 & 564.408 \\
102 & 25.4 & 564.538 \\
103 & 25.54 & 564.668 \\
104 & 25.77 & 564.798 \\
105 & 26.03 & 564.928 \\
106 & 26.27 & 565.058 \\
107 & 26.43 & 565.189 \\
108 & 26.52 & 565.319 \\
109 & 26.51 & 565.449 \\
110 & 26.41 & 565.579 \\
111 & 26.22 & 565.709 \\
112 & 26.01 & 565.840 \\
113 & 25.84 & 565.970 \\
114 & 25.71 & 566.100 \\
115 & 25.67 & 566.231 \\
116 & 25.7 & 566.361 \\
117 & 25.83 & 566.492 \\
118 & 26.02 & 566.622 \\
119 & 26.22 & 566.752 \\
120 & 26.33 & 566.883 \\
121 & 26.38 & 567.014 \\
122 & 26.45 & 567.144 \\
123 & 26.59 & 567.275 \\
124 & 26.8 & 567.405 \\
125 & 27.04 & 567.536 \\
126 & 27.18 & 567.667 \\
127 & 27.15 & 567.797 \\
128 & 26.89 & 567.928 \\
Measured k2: -6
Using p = 2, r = 12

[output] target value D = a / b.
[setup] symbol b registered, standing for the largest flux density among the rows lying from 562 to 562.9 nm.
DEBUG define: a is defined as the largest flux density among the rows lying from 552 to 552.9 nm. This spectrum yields 0.96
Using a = 24.46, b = 25.35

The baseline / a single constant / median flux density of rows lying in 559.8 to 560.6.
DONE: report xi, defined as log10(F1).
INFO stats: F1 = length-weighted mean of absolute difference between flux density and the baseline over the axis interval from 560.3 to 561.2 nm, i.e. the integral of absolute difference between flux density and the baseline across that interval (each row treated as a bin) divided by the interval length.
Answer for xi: 0.41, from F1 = 2.5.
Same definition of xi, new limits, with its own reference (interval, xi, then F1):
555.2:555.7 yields 0.59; 3.9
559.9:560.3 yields -0.63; 0.2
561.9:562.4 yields 0.38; 2.4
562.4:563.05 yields 0.52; 3.3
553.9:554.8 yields 0.48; 3.0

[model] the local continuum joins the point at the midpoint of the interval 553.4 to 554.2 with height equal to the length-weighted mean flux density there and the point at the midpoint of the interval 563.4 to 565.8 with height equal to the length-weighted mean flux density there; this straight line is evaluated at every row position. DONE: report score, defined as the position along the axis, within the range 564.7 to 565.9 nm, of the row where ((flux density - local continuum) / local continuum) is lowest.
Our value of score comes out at 564.798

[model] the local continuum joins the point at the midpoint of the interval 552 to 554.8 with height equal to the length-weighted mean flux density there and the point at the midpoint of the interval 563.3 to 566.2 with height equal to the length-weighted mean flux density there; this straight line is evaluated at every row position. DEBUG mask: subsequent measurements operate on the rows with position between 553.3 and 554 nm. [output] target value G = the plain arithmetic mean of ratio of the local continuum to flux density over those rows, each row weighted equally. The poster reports 0.99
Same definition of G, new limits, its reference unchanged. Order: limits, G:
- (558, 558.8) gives 1.04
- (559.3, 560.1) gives 1.17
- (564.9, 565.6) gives 0.99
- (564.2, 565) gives 1.01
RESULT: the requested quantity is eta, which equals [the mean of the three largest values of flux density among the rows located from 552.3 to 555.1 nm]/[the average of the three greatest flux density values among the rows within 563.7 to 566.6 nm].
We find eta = 0.96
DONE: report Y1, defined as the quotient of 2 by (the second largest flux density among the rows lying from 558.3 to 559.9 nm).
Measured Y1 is 0.083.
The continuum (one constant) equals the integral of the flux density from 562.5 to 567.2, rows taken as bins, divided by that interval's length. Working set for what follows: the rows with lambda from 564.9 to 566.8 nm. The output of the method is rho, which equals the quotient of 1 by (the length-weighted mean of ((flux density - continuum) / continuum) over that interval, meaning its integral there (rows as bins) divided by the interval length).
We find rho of 146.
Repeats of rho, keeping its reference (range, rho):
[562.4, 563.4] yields -49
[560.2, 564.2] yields -26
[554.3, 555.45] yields -73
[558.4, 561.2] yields -8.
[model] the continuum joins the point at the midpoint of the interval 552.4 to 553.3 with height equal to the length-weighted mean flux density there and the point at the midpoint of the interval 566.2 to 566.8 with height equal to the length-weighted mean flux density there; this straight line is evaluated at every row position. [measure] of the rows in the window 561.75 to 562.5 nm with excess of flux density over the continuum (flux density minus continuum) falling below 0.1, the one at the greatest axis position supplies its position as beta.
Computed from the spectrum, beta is 562.462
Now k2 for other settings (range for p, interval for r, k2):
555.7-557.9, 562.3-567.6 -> -38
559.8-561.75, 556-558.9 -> -8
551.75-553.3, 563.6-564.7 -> -9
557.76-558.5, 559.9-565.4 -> -24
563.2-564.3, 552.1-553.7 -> 20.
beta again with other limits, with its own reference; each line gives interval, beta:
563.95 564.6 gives 564.538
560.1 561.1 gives 560.781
